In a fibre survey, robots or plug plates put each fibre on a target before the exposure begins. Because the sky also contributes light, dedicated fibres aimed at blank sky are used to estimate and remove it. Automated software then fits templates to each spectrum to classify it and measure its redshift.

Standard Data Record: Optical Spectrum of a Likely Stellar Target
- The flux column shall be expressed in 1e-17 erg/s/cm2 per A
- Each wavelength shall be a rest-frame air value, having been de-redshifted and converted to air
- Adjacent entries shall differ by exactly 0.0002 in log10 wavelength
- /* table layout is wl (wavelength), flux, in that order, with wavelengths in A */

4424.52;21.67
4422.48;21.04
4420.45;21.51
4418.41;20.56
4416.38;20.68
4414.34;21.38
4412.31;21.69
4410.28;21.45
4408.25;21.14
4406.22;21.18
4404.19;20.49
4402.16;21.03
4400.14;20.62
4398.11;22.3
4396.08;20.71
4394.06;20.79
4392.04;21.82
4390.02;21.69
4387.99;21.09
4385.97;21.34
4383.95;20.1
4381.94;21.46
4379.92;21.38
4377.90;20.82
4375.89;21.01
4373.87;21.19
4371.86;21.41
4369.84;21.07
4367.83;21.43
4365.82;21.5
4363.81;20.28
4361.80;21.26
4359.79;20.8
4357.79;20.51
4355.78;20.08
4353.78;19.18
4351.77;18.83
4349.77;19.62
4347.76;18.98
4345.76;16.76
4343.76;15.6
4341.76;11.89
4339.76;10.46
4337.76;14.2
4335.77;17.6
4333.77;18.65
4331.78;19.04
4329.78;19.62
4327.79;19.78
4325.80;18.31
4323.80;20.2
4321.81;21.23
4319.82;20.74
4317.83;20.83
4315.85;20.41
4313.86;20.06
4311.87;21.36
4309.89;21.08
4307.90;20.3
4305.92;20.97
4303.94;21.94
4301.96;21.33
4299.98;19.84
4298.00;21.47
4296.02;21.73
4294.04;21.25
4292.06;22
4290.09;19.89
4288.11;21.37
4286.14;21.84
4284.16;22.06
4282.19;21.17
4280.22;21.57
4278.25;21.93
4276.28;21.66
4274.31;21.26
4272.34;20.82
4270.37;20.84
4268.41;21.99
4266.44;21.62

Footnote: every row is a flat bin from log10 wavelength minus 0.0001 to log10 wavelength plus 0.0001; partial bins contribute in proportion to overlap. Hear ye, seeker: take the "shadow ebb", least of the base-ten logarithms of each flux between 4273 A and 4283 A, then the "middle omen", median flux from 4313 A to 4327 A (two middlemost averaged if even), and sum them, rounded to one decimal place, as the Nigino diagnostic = 21.7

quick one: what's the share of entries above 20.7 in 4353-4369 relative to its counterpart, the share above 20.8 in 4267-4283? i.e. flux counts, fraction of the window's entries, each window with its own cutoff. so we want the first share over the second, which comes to 0.50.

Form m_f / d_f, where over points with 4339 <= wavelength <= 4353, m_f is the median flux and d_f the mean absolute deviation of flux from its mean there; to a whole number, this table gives 6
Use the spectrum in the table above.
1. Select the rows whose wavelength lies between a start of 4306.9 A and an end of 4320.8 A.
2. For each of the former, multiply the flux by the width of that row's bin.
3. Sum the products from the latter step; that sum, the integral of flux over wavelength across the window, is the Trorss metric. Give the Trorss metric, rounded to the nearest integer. 288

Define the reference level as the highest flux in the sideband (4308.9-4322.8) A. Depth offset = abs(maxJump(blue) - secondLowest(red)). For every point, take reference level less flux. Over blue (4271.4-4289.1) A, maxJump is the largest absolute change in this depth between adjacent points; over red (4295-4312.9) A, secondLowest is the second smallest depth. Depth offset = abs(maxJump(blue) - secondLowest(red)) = 1.3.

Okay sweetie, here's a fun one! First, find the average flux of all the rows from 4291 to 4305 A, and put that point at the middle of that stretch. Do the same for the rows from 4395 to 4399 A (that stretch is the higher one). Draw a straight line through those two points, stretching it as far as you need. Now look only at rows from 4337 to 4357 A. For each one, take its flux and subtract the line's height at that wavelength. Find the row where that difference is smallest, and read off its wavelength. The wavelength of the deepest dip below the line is 4339.76 A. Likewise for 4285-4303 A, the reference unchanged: 4299.98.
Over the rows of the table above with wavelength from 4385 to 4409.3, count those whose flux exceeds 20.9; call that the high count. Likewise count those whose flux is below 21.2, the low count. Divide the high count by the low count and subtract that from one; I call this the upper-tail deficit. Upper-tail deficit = 0.0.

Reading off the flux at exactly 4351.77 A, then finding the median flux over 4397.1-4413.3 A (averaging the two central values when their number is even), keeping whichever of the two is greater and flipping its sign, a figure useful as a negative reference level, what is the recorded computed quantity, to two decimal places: -21.16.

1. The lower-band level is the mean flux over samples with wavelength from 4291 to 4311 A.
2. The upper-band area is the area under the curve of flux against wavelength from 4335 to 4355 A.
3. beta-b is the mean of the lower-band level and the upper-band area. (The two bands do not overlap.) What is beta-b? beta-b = 174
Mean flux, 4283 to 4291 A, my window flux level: 21.3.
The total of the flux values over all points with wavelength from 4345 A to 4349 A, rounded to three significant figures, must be 35.7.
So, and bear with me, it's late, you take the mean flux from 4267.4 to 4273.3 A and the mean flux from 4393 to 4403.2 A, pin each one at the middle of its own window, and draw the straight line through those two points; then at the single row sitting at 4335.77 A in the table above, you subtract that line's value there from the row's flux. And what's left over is -3.6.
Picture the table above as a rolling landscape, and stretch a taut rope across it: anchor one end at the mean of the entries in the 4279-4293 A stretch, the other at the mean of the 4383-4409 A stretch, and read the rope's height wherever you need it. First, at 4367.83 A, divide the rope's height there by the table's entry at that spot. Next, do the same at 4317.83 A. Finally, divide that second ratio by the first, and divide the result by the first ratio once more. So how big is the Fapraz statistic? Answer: 1.05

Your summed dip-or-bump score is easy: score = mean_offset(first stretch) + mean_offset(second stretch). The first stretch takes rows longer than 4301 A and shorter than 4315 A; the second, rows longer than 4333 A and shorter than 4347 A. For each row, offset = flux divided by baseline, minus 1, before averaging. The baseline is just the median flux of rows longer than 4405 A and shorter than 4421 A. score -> -0.31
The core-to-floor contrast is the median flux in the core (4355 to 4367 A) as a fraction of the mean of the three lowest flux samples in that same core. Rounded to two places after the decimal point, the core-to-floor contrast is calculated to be 1.02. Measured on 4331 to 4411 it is 1.71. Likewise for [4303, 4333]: 1.07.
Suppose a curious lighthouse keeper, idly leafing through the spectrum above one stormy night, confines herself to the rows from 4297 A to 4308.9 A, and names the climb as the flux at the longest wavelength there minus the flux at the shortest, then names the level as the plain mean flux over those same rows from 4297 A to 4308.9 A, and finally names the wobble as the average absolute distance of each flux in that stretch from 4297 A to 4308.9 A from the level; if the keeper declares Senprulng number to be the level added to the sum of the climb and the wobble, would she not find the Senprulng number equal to 20.4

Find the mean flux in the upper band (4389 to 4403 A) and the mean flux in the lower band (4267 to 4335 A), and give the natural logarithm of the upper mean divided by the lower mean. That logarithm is 0.021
